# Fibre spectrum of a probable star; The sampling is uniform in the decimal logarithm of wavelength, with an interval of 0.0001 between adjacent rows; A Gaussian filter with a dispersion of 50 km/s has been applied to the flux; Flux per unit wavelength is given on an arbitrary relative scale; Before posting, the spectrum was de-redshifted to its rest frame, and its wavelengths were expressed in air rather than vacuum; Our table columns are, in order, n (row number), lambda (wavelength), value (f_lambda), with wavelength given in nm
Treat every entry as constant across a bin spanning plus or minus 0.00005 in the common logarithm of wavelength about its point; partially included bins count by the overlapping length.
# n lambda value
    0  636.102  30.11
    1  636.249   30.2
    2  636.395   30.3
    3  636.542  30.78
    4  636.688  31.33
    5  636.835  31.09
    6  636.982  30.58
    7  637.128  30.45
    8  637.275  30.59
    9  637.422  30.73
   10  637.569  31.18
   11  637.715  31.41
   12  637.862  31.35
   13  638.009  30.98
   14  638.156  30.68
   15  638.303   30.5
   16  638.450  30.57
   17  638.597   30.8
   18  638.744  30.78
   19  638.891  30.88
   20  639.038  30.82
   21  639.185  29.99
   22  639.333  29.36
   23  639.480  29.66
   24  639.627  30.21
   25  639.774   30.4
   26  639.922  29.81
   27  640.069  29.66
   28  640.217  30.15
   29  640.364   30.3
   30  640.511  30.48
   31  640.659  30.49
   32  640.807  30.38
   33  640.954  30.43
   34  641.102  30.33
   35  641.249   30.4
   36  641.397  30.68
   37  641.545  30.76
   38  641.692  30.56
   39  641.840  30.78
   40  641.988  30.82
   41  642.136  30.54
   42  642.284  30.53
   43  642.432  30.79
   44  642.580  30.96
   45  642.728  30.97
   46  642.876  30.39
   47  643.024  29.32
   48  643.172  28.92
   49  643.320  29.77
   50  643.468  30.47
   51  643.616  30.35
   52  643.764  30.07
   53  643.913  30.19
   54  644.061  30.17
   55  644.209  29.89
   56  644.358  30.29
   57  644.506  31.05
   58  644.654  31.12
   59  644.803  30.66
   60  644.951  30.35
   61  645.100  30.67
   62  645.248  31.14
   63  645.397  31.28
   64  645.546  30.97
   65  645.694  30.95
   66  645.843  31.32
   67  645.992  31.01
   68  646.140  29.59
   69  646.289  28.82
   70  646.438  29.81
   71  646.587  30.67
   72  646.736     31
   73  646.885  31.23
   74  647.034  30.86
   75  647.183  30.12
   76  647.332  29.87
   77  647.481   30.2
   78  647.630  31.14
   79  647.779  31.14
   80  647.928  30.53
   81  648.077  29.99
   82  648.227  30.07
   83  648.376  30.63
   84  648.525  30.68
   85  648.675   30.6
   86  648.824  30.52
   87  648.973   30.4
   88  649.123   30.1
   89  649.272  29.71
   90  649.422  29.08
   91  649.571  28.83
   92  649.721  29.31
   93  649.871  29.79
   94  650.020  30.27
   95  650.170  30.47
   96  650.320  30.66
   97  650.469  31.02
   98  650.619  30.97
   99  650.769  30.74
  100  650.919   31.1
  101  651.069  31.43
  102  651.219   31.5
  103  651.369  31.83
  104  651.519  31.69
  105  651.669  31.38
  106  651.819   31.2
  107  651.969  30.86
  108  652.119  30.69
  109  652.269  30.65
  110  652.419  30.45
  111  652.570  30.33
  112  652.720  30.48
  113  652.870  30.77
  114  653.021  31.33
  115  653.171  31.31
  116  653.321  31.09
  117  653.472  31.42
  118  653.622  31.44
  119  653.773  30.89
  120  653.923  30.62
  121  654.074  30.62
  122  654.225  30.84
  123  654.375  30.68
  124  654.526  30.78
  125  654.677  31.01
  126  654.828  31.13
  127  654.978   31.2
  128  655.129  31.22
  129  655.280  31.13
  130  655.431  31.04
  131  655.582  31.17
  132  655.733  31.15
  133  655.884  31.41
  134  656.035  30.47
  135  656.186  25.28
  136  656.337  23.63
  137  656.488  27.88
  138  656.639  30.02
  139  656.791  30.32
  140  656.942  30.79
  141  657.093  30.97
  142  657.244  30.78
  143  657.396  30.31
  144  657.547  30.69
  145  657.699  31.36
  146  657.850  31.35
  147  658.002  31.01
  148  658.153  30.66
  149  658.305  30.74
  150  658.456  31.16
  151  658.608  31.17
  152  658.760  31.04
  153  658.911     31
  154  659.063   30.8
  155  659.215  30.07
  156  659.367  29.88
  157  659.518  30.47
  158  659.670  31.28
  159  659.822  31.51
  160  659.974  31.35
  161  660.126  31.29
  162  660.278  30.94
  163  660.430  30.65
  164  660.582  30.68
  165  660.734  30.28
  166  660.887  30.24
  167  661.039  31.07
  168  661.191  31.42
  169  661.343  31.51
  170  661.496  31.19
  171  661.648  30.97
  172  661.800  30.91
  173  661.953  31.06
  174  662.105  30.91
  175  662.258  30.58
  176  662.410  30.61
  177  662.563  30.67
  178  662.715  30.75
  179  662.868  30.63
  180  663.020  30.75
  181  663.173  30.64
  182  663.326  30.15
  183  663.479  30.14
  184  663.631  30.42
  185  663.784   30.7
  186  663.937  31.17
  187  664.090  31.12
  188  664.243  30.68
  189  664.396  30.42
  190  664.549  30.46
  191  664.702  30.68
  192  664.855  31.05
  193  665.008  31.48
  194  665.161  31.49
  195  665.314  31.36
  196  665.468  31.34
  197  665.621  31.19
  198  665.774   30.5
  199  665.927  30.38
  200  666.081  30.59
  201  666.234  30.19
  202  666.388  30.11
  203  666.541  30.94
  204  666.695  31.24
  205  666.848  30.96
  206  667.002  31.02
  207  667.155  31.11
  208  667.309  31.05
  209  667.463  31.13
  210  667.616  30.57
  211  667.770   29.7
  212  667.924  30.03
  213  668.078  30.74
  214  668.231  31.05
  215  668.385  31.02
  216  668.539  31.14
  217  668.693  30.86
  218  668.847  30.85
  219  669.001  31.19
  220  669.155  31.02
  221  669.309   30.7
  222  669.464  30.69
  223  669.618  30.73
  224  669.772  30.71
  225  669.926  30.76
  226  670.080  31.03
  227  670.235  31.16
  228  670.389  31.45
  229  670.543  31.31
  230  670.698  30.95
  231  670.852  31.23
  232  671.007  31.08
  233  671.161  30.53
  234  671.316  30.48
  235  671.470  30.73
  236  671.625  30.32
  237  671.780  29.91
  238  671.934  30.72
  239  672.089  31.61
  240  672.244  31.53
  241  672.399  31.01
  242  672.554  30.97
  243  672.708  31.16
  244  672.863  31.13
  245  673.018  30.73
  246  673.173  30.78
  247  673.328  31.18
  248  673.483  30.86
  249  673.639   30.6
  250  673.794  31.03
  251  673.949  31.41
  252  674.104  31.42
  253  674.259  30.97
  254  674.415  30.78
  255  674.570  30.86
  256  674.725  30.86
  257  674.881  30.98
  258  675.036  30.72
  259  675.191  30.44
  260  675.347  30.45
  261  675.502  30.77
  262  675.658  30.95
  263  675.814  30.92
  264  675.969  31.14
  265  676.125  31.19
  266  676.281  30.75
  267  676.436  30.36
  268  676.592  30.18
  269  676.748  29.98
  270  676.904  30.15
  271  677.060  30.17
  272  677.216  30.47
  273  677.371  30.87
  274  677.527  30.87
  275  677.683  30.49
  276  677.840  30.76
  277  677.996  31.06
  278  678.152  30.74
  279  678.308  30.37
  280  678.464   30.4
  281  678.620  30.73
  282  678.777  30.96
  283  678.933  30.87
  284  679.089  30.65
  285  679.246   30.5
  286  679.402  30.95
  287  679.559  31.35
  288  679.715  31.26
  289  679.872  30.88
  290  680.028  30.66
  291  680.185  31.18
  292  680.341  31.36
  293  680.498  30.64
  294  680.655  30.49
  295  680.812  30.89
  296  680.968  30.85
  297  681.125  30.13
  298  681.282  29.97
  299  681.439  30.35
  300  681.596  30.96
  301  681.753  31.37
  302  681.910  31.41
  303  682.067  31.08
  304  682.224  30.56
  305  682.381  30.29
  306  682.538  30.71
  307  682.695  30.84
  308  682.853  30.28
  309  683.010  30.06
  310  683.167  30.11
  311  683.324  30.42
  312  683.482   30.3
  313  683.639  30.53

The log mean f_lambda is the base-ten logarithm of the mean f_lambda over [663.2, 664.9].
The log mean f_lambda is 1.486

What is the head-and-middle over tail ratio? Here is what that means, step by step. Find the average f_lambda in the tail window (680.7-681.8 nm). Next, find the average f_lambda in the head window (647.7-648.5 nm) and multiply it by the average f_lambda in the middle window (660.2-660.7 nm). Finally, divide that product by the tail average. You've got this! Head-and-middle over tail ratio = 30.6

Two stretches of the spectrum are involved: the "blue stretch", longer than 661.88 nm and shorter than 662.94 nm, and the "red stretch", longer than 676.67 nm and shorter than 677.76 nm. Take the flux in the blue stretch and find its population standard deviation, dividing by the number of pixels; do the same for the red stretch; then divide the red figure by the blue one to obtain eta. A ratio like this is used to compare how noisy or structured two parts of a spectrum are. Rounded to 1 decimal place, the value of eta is 2.0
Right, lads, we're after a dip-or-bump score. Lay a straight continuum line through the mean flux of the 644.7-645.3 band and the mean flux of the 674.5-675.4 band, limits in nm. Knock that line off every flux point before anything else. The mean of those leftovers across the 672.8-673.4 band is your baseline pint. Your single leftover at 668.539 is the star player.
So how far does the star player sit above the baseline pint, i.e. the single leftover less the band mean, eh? 0.19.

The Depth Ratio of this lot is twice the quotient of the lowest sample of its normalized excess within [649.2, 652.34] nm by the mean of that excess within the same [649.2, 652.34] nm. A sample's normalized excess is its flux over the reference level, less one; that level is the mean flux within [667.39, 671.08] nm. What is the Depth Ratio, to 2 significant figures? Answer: 16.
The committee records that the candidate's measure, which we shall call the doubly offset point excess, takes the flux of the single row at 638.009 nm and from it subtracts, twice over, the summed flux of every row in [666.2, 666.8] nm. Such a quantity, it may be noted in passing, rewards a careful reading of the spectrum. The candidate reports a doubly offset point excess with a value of -214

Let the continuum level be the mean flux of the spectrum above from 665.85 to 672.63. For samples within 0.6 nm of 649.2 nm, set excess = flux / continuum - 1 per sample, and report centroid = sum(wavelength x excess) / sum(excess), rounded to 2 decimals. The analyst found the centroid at 649.40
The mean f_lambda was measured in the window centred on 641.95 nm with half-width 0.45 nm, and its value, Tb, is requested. 30.7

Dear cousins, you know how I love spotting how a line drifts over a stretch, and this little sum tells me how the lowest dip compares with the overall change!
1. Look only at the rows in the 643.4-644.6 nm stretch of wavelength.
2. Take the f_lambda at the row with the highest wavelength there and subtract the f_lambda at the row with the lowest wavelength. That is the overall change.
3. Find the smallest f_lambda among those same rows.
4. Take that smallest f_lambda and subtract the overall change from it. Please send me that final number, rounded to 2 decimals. 29.31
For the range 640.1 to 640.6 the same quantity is 29.82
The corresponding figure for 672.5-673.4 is 30.52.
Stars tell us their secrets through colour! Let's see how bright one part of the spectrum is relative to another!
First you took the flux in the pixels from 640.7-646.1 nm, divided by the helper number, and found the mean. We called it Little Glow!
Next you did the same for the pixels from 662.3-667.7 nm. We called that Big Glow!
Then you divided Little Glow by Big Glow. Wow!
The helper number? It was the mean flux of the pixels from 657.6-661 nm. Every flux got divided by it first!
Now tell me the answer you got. 0.99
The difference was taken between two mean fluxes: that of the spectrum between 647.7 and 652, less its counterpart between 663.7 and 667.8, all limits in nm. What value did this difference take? -0.3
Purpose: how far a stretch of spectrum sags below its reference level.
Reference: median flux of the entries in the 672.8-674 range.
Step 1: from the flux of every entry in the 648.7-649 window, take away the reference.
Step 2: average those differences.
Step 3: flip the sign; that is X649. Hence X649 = 0.5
